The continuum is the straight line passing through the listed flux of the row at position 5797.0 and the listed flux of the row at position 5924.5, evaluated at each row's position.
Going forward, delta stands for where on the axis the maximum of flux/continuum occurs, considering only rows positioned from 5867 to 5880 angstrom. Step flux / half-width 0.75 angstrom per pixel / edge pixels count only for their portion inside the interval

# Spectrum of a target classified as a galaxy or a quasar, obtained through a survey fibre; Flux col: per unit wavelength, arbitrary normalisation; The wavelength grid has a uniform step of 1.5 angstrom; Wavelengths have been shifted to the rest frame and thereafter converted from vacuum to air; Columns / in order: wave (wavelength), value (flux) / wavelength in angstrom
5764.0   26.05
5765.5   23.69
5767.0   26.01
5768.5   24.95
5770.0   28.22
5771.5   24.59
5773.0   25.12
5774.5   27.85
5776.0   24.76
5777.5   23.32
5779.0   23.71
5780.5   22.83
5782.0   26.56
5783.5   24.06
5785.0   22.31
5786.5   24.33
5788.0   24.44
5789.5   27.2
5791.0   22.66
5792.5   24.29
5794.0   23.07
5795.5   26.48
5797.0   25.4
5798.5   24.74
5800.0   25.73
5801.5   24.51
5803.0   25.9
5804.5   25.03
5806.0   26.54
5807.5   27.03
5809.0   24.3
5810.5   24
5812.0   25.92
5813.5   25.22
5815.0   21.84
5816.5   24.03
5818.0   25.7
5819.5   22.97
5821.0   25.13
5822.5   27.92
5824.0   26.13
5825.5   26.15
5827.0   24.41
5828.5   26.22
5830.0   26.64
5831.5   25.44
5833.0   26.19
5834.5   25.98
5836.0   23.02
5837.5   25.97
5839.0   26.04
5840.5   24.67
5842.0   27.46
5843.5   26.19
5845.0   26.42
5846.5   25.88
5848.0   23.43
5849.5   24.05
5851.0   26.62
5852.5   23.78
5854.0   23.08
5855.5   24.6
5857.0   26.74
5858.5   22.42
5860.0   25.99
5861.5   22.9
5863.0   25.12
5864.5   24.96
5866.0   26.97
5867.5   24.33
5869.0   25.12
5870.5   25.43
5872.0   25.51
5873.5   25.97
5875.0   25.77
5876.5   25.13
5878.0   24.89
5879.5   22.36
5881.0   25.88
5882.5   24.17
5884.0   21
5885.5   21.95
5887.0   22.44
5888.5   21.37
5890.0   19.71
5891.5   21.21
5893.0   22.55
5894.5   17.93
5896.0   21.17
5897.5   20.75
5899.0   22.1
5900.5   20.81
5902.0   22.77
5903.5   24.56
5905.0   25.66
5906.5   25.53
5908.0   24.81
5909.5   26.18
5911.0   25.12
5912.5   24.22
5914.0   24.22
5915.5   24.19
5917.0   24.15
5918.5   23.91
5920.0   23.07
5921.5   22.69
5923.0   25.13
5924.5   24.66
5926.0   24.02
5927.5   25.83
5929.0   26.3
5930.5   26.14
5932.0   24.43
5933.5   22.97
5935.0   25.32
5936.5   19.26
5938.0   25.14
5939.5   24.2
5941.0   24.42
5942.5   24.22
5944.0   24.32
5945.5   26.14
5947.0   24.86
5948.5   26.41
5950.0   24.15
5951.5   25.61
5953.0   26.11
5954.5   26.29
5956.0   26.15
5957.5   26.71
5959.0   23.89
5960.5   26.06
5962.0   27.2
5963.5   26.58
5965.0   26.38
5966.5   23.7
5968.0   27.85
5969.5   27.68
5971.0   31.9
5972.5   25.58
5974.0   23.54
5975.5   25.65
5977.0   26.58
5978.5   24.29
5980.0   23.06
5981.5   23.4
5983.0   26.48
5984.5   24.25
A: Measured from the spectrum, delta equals 5873.5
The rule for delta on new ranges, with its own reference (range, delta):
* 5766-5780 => 5770.0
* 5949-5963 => 5962.0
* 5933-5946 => 5945.5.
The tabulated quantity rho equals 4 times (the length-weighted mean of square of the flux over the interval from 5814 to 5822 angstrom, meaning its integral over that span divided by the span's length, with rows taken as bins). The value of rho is 2332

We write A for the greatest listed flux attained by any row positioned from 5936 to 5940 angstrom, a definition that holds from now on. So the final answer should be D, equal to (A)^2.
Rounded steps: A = 25.14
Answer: 632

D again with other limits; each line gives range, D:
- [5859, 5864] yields 675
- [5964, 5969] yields 776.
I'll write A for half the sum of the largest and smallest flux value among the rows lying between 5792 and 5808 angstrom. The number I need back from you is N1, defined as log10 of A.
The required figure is 1.40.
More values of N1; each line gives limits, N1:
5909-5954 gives 1.36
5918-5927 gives 1.38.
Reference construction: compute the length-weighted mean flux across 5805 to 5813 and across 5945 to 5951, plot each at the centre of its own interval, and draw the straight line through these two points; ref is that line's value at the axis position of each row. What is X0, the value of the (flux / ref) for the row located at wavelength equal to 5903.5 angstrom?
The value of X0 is 0.966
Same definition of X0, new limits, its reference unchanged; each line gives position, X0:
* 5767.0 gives 1.017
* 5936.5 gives 0.759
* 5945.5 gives 1.030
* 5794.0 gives 0.903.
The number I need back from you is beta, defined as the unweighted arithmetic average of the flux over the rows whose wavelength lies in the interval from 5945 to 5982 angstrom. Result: 25.83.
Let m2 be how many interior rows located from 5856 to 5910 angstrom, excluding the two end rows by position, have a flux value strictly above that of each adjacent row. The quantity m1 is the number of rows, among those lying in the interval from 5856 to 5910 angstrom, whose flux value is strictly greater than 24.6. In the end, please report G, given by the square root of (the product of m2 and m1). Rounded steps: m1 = 17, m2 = 10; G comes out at 13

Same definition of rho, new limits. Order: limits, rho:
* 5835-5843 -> 2604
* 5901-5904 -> 2187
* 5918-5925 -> 2281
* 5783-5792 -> 2347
